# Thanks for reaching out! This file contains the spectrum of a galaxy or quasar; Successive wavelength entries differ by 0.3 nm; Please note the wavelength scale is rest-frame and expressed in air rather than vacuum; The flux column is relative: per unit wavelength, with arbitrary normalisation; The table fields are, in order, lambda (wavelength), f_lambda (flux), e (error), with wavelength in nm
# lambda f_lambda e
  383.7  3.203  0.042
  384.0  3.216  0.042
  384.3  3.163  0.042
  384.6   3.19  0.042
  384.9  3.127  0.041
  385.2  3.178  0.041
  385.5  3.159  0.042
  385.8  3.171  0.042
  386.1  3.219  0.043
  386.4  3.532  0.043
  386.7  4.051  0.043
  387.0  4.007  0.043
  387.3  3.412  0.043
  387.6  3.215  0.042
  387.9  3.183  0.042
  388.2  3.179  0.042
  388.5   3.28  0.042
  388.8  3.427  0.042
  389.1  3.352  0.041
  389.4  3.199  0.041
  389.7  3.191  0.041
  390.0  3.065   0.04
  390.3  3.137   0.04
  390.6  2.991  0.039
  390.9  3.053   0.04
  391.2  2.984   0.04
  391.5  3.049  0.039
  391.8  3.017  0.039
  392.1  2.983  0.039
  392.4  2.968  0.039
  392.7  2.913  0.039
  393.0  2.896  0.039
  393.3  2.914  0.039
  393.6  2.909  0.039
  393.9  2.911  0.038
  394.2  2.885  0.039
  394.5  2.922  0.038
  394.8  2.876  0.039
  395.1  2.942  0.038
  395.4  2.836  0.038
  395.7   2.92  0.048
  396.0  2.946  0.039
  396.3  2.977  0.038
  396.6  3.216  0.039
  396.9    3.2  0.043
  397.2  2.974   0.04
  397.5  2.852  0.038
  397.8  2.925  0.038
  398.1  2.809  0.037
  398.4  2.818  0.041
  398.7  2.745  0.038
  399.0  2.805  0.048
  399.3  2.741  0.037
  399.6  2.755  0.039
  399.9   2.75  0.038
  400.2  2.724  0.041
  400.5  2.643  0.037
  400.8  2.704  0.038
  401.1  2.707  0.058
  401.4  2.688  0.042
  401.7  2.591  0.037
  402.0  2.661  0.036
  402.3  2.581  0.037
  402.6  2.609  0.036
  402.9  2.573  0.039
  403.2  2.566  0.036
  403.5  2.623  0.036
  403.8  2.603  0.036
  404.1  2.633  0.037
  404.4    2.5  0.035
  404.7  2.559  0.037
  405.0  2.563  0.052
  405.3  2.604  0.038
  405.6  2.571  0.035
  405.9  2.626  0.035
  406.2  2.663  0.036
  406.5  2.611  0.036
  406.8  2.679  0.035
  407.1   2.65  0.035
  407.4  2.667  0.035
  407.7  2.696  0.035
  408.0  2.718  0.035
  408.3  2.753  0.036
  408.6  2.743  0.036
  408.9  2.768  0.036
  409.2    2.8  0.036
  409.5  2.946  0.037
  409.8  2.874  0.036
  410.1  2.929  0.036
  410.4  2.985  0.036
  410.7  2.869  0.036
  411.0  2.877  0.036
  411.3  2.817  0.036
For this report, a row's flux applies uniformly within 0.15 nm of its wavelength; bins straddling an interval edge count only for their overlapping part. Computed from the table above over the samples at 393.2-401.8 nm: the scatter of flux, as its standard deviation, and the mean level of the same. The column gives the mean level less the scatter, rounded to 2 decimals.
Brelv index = 2.71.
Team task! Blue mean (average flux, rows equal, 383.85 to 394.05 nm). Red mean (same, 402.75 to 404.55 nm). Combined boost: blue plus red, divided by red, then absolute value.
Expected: 2.23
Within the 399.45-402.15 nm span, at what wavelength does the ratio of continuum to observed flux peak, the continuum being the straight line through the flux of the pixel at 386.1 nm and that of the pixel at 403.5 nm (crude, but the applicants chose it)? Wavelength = 401.7 nm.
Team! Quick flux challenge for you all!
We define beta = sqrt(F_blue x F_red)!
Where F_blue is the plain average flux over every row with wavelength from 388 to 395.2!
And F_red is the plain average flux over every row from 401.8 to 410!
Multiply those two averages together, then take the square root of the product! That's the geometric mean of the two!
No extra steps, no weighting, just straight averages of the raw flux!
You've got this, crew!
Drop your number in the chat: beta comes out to 2.85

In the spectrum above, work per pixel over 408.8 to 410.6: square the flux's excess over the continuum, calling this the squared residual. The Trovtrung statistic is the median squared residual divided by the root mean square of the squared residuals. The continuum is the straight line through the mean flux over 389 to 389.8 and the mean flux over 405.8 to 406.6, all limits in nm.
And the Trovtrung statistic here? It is 0.98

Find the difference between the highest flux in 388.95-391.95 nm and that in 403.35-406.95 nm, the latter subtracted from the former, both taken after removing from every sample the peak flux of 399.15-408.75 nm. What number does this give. 0.7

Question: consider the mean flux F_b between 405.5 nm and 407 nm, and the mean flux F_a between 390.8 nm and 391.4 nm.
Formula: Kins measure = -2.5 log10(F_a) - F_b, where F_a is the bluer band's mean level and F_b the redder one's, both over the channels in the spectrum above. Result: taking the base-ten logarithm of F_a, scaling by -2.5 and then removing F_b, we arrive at -3.83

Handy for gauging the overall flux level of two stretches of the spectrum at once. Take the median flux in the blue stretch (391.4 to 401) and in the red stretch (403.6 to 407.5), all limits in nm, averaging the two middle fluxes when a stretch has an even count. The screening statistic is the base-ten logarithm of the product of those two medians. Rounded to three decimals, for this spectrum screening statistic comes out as 0.881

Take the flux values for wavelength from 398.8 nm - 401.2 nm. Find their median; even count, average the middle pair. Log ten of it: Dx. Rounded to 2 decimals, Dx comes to 0.44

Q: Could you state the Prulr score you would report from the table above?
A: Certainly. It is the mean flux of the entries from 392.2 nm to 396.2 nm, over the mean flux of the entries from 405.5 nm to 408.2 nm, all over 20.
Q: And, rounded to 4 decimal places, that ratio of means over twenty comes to 0.0548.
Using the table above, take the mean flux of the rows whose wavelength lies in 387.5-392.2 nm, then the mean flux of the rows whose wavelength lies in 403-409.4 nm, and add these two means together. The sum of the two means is 5.79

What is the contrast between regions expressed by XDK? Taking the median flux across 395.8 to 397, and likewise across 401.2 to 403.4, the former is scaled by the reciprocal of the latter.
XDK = 1.19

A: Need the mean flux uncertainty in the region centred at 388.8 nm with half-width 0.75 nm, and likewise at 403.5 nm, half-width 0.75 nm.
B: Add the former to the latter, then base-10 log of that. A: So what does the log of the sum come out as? -1.11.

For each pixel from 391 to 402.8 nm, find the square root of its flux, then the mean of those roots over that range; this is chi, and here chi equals 1.69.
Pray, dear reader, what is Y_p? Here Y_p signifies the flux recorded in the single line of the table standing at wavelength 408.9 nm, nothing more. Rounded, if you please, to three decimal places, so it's 2.768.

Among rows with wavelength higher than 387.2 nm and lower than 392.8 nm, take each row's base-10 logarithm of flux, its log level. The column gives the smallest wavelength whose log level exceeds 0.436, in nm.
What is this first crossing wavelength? 387.3 nm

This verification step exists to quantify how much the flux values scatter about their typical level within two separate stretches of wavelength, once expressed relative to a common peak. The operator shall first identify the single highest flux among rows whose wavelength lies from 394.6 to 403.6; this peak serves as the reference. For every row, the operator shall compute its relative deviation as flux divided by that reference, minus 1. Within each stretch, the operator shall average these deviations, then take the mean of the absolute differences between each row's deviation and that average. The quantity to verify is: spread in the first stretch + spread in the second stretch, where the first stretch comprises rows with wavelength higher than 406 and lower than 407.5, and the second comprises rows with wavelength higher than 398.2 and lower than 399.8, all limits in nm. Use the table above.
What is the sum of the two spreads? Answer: 0.015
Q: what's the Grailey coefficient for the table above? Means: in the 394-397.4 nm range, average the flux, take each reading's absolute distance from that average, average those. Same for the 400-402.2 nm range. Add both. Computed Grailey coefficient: 0.12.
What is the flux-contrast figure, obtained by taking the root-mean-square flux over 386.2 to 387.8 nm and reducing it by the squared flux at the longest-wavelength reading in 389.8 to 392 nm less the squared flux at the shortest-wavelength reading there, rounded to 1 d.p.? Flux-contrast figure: 4.0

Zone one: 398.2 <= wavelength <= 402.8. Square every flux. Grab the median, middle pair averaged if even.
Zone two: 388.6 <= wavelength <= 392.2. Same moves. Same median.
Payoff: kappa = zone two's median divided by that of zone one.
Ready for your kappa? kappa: 1.28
